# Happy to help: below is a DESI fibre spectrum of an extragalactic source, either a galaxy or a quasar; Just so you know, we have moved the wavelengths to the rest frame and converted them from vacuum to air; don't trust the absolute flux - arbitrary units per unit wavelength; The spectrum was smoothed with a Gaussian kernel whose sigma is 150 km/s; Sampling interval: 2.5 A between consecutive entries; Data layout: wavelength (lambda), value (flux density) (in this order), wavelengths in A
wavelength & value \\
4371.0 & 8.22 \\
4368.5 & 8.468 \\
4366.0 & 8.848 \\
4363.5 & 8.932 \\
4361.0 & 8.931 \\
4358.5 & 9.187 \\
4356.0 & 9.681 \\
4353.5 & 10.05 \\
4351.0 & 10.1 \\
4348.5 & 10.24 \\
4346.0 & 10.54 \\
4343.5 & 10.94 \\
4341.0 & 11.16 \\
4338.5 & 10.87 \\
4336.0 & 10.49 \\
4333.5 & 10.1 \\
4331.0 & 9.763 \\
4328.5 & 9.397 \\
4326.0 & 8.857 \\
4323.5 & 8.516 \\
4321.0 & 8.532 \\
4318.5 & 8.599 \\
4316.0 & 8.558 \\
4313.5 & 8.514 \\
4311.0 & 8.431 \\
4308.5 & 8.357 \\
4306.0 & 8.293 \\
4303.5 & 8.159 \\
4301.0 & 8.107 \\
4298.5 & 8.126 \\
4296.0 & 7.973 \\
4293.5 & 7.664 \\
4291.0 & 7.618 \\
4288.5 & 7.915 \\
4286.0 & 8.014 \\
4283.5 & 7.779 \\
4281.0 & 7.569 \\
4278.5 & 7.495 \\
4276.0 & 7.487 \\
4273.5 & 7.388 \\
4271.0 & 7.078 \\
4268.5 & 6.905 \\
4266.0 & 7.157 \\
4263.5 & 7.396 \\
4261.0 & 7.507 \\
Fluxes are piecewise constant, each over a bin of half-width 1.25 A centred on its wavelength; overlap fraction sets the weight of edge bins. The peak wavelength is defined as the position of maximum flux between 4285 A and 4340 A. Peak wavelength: 4338.5 A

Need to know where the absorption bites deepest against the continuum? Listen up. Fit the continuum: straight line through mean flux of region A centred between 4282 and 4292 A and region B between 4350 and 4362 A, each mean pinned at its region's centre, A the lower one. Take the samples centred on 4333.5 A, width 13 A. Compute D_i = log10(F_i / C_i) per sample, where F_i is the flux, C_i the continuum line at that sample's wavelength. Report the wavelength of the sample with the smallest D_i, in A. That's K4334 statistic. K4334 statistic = 4328.5 A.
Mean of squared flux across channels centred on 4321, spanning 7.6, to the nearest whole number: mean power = 73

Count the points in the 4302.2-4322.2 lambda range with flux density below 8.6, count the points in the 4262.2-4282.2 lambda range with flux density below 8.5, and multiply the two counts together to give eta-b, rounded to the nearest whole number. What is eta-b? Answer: 64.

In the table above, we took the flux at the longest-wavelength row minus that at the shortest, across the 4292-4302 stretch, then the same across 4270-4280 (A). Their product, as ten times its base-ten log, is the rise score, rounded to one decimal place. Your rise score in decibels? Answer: -7.3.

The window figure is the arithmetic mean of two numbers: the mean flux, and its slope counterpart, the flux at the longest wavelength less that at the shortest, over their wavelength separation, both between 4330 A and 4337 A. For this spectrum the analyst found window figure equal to 5.1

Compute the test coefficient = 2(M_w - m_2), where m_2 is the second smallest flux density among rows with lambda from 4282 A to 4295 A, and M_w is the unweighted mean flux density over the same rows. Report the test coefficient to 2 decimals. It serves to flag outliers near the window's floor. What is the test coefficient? 0.27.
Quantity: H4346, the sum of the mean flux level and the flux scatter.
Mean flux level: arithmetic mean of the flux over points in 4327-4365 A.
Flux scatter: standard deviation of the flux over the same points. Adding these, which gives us 10.7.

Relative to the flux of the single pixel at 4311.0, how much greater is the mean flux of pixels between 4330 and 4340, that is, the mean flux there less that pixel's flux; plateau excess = 1.9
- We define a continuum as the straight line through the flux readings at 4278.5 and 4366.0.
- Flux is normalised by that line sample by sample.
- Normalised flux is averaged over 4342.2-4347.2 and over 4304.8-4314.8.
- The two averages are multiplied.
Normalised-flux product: 1.33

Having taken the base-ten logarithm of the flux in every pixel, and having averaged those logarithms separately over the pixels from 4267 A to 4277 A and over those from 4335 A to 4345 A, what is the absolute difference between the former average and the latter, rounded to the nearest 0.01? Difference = 0.18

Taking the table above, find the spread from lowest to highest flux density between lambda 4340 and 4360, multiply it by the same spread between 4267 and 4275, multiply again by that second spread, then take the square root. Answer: 0.68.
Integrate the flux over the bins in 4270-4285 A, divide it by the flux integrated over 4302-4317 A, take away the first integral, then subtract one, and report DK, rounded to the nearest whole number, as -112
